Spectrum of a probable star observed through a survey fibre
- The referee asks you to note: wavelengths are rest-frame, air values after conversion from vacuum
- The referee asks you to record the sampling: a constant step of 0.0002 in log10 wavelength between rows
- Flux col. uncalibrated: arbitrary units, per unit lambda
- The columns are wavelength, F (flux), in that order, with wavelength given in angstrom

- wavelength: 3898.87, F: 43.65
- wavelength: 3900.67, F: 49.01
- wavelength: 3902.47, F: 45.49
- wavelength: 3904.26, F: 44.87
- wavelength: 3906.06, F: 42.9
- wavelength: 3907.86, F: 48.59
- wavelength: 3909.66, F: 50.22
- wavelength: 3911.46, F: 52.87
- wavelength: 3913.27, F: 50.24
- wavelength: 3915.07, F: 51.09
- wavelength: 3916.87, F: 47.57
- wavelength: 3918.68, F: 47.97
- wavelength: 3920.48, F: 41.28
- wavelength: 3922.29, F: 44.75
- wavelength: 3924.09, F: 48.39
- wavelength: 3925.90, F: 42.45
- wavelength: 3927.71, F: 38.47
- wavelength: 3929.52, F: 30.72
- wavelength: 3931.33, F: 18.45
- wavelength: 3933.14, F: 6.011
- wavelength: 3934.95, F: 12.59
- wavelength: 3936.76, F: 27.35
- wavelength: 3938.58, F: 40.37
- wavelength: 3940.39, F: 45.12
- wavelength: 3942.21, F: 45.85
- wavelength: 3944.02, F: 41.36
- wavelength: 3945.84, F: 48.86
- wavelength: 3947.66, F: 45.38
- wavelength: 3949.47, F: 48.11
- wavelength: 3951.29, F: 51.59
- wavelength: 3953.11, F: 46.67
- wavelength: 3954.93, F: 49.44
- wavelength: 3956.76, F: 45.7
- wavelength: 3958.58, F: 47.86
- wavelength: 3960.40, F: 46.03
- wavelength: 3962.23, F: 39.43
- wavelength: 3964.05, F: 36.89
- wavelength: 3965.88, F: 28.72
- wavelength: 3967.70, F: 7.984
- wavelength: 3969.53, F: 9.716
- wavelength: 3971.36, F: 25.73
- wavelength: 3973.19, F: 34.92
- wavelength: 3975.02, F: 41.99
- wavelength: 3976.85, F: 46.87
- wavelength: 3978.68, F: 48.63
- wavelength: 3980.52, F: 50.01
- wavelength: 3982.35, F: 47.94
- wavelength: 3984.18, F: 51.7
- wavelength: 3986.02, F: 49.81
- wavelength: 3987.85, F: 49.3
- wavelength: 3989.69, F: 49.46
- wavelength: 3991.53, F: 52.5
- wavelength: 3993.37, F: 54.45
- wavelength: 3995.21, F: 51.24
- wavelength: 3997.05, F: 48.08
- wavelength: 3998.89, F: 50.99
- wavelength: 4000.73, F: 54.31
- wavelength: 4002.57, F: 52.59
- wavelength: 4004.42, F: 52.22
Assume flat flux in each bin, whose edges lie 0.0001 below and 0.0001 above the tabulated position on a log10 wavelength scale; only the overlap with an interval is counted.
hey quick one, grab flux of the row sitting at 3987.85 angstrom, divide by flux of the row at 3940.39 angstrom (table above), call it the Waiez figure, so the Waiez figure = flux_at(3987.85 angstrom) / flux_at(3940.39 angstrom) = 1.09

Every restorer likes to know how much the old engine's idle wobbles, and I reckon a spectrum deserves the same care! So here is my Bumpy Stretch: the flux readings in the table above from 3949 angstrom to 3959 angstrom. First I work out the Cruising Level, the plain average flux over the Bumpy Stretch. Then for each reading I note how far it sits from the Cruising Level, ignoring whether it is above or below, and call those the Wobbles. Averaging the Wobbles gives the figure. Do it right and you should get 1.5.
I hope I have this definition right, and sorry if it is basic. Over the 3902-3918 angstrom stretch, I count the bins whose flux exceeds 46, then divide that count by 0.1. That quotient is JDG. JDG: 60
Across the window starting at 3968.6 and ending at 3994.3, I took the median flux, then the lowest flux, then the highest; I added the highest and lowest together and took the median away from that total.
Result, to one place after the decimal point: 15.2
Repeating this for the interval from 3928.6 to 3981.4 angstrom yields 15.6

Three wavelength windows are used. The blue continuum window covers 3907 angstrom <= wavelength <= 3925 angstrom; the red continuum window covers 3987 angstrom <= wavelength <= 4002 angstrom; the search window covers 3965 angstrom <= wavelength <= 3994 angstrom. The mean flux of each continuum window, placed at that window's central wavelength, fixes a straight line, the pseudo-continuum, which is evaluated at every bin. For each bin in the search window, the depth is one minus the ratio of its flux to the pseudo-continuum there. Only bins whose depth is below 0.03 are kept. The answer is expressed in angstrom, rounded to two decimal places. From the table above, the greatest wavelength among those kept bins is 3993.37 angstrom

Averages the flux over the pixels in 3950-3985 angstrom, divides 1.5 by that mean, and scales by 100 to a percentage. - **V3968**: 3.76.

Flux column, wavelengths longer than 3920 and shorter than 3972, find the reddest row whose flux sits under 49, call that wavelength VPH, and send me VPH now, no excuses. 3971.36 angstrom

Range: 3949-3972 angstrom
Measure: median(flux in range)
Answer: 45.7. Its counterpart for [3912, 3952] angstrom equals 44.9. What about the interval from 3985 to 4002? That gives 51.0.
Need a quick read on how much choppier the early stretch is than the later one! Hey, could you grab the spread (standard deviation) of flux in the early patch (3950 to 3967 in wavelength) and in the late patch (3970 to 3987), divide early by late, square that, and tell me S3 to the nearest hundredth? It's 0.71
